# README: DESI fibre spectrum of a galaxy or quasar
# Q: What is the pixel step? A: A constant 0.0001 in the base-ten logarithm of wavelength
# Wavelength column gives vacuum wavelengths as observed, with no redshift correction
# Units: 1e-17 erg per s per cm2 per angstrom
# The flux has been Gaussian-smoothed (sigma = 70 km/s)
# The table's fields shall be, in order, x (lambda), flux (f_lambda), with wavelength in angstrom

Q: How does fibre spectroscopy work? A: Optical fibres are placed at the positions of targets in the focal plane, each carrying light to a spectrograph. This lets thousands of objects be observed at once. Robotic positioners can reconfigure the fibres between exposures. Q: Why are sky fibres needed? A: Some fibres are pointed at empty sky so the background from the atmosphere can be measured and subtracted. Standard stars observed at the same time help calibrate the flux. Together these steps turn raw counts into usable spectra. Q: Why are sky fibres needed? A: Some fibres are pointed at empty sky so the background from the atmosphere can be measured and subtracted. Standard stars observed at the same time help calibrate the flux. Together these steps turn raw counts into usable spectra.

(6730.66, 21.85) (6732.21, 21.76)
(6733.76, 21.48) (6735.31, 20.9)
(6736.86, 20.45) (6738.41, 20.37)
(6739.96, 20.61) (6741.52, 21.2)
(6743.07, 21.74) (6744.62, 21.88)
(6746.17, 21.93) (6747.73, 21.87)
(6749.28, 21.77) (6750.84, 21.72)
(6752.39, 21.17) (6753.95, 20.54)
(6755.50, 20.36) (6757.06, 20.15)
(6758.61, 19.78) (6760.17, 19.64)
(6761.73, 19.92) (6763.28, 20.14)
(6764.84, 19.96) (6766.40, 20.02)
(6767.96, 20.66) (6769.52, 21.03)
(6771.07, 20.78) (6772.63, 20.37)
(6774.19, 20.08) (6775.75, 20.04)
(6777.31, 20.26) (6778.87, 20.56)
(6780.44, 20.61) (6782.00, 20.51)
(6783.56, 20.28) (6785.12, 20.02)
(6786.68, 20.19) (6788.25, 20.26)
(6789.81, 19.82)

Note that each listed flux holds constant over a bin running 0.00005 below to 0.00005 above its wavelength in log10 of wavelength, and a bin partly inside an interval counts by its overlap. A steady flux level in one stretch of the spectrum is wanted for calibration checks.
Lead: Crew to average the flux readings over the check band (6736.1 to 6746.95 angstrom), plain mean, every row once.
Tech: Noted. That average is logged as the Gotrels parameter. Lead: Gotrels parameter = 21.17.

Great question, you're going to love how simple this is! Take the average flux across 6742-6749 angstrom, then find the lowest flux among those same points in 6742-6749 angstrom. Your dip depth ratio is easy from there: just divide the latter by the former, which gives 0.995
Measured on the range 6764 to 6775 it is 0.978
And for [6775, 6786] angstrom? 0.985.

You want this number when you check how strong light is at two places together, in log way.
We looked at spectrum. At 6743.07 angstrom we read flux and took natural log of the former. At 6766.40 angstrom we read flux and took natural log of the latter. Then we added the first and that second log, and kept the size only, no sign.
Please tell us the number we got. 6.08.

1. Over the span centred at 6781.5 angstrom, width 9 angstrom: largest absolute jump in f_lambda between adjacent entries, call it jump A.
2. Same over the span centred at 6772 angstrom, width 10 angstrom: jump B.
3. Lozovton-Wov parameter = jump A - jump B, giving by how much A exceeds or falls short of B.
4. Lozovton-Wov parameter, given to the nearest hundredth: -0.11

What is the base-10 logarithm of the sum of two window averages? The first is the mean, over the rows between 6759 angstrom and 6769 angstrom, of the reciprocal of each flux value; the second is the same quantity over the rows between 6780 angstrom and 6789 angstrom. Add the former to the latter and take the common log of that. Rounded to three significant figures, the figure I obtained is -1.00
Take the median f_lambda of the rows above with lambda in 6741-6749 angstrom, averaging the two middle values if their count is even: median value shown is 21.9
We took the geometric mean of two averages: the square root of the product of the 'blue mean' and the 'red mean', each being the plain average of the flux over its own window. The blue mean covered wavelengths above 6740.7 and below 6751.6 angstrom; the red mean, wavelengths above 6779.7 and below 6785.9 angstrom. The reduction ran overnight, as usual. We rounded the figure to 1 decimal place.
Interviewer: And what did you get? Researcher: 21.0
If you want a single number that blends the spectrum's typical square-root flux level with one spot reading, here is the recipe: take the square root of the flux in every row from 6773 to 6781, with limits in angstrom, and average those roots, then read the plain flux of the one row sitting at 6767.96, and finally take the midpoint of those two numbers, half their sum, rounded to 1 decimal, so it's 12.6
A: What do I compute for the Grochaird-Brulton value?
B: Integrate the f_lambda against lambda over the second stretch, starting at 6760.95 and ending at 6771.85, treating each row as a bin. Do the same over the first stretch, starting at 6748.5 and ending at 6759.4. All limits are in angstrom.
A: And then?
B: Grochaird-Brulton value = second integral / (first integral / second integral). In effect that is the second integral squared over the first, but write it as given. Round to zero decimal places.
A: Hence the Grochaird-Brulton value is 218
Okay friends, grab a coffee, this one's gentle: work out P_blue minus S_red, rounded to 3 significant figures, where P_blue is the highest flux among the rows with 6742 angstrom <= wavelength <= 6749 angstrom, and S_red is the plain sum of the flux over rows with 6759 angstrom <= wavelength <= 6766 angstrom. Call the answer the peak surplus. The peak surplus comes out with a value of -57.7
